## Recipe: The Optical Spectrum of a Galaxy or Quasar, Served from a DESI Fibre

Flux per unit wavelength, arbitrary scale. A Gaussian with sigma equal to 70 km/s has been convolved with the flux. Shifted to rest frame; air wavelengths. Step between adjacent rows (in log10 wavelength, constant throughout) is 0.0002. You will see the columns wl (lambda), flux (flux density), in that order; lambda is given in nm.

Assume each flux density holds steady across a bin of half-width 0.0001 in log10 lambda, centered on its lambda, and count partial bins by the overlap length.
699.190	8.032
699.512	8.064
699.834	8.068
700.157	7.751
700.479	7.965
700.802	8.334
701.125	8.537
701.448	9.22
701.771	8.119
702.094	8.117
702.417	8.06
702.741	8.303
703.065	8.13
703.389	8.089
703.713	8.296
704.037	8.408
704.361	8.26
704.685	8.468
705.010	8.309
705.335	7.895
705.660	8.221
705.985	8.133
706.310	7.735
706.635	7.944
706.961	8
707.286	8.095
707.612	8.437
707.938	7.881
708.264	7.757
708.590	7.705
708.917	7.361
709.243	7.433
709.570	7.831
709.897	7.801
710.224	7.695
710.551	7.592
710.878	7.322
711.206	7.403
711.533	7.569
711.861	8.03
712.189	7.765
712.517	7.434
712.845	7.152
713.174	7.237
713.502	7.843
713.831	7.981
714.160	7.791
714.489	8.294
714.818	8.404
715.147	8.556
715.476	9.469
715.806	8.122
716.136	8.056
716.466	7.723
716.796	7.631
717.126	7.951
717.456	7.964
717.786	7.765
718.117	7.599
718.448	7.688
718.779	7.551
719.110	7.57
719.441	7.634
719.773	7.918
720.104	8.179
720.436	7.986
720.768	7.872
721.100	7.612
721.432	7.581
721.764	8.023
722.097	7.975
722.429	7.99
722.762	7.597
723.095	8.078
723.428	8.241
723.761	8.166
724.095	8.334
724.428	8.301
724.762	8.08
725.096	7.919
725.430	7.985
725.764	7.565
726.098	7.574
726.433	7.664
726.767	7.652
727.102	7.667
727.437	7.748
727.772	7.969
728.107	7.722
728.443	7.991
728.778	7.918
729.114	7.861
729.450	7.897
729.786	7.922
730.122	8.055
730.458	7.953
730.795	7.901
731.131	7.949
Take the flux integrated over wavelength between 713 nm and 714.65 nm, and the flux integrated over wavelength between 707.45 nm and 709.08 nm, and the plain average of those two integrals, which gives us 12.8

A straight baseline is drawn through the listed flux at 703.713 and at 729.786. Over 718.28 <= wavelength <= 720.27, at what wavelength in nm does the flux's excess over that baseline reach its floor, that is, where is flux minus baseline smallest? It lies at 718.779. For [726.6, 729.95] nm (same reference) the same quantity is 726.767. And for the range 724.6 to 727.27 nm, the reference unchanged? 725.764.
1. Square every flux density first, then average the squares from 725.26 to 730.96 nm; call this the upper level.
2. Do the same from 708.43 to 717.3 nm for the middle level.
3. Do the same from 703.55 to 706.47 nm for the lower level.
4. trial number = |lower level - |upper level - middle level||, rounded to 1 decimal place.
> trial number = 67.0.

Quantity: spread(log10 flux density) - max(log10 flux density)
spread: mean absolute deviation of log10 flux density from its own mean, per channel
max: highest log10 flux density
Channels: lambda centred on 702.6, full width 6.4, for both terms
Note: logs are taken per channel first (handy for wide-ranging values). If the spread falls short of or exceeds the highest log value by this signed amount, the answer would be -0.954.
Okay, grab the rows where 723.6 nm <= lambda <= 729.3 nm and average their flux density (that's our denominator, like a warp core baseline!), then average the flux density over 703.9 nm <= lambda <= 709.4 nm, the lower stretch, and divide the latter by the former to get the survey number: 1.01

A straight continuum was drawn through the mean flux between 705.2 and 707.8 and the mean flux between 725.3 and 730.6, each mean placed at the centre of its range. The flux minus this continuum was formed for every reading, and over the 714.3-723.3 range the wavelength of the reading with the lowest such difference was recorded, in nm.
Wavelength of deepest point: 718.779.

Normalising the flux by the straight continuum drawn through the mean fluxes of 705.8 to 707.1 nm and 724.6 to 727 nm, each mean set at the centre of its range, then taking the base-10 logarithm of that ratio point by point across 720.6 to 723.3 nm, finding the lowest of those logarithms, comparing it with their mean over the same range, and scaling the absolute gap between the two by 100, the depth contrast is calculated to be 1.5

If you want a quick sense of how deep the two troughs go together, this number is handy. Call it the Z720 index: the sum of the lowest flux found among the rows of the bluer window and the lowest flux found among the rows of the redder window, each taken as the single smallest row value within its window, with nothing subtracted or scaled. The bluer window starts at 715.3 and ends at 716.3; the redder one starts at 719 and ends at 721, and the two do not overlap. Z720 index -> 15.6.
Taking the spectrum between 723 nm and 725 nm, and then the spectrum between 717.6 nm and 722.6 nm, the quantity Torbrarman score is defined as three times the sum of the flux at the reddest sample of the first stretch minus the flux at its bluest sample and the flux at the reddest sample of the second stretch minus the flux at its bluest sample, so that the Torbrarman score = 0.7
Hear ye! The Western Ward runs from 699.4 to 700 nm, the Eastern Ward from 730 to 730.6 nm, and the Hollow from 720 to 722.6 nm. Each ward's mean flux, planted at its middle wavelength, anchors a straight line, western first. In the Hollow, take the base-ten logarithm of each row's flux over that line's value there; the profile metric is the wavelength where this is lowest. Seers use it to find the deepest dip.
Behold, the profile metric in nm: 721.432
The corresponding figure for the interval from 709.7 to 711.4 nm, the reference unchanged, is 710.878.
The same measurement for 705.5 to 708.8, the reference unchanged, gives 708.590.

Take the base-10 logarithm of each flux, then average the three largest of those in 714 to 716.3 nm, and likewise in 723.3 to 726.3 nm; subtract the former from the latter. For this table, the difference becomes -0.026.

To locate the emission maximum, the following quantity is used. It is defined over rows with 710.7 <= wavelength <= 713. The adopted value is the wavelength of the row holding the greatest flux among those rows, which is 711.861 nm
